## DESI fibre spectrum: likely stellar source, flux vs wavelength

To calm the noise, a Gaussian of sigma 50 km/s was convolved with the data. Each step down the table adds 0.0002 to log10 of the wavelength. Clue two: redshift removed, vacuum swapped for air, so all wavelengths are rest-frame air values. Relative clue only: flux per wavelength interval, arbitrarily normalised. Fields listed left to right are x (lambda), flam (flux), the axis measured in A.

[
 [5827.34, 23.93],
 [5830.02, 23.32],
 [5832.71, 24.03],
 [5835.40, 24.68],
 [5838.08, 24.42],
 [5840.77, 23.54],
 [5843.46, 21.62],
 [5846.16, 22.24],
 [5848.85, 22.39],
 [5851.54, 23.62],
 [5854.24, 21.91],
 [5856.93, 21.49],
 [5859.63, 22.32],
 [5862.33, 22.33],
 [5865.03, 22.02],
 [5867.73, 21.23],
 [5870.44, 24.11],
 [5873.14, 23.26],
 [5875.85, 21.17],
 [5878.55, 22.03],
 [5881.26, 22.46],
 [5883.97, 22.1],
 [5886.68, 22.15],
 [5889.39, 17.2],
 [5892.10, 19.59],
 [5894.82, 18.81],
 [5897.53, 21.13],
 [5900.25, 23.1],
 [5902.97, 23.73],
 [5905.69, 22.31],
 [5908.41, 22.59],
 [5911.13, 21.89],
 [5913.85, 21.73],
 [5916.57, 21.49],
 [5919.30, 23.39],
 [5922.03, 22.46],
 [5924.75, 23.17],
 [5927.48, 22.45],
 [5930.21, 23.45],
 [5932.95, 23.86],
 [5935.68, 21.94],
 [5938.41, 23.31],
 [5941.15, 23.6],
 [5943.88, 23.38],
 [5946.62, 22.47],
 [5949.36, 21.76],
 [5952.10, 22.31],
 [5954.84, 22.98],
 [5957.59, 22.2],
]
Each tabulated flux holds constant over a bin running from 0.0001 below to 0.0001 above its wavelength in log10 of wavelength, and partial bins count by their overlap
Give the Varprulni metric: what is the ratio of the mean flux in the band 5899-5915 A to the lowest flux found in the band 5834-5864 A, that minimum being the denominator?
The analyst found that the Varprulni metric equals 1.05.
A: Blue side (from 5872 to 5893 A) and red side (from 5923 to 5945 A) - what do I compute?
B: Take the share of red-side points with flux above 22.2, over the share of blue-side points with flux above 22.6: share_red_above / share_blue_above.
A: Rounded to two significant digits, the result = 7.0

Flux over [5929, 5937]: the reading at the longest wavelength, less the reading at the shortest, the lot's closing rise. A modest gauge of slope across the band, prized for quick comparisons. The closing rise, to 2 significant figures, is -1.5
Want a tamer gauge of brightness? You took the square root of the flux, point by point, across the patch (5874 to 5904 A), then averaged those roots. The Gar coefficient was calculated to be 4.60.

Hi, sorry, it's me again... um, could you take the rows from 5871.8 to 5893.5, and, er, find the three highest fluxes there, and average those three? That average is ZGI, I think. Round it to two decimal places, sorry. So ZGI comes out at 22.62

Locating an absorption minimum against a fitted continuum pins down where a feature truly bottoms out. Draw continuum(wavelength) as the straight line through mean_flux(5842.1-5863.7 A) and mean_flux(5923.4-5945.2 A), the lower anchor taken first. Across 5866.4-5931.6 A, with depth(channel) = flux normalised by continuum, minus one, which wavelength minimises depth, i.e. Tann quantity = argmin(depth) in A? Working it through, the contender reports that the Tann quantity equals 5889.39 A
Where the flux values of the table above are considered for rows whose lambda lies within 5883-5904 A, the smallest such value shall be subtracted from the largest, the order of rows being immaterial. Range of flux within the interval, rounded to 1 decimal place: 6.5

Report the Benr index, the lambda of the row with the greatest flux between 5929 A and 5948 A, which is 5932.95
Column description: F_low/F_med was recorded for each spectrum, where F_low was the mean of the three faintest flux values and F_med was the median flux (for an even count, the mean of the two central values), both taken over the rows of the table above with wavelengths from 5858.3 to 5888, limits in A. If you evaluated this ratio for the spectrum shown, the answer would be 0.969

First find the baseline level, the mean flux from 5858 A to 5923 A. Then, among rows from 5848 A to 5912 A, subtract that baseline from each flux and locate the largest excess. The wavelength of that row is 5870.44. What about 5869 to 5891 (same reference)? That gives 5870.44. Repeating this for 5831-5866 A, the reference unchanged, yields 5835.40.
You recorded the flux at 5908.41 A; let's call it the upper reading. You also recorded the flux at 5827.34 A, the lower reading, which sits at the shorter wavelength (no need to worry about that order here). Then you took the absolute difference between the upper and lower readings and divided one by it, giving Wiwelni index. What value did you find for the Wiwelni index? 0.75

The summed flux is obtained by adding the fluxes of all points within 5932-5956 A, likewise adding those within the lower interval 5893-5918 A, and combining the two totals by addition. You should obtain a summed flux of 402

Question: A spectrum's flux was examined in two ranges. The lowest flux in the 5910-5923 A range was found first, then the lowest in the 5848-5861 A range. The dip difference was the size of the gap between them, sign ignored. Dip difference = 0.0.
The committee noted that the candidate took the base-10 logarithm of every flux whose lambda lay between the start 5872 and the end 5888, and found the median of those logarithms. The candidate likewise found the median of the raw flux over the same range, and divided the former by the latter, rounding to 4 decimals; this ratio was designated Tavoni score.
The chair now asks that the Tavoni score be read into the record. 0.0608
